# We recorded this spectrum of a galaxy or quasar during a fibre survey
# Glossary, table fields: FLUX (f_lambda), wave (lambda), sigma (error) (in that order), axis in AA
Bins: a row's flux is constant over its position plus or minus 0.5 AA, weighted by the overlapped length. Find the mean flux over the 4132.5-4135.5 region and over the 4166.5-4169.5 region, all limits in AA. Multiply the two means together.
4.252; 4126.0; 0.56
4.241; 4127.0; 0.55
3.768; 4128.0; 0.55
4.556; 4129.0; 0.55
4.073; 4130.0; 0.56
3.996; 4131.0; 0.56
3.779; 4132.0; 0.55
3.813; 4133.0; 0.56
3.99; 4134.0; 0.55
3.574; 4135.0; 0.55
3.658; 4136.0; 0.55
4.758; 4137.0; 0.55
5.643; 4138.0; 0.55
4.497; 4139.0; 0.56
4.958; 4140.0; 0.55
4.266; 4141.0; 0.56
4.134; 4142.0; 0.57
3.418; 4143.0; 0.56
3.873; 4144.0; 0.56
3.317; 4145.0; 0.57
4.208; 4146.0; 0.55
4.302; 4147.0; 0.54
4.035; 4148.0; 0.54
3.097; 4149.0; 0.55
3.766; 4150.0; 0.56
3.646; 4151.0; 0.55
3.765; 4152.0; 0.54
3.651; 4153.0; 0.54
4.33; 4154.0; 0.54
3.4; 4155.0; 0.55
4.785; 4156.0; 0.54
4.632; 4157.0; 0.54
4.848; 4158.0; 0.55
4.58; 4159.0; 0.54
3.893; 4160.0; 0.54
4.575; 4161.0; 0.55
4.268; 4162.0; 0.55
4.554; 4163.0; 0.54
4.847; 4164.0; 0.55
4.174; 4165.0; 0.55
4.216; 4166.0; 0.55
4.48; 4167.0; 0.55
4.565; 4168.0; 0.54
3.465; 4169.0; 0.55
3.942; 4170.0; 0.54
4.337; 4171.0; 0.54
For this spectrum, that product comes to 15.8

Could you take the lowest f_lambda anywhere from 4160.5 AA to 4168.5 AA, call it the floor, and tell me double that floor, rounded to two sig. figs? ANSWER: 8.3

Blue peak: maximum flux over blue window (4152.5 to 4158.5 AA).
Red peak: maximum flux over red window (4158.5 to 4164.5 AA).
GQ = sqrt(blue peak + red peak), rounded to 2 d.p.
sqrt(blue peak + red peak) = 3.11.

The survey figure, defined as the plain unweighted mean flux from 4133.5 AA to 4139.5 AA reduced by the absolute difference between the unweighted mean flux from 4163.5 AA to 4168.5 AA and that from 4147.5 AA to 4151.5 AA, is 3.53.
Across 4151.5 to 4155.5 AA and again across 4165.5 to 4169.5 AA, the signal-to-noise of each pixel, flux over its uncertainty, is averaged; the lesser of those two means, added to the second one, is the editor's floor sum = 14.6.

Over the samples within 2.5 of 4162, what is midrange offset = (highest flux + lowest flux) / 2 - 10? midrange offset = -5.63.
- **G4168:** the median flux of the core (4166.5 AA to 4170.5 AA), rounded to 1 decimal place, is 4.2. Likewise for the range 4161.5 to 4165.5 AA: 4.4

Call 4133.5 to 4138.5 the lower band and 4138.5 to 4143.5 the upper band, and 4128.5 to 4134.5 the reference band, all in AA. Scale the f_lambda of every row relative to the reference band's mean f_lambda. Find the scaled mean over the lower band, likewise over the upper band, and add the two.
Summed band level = 2.13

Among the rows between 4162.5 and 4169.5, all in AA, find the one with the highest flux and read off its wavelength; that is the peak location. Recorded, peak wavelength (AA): 4164.0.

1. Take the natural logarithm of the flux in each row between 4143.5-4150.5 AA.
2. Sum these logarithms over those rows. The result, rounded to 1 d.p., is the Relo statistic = 9.3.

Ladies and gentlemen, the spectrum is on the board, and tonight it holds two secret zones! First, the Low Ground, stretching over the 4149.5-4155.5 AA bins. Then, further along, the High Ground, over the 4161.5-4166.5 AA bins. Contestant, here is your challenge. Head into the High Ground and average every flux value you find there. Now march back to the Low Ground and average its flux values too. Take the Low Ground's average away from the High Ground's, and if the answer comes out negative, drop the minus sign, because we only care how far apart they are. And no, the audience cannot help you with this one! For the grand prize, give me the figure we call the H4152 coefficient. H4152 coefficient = 0.7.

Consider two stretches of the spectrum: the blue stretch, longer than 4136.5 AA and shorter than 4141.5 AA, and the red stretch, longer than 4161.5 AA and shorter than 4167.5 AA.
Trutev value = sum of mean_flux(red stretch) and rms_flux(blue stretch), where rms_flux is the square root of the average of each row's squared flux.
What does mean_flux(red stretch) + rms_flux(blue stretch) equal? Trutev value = 9.3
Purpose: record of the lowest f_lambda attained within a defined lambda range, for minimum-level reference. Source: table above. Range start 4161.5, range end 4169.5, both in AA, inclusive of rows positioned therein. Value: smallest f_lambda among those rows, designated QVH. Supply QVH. 3.465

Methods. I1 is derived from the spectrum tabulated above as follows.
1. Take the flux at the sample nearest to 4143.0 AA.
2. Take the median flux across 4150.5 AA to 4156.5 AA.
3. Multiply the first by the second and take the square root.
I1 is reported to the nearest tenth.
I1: 3.6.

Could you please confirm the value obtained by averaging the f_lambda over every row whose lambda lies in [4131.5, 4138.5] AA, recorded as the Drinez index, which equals 4.2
